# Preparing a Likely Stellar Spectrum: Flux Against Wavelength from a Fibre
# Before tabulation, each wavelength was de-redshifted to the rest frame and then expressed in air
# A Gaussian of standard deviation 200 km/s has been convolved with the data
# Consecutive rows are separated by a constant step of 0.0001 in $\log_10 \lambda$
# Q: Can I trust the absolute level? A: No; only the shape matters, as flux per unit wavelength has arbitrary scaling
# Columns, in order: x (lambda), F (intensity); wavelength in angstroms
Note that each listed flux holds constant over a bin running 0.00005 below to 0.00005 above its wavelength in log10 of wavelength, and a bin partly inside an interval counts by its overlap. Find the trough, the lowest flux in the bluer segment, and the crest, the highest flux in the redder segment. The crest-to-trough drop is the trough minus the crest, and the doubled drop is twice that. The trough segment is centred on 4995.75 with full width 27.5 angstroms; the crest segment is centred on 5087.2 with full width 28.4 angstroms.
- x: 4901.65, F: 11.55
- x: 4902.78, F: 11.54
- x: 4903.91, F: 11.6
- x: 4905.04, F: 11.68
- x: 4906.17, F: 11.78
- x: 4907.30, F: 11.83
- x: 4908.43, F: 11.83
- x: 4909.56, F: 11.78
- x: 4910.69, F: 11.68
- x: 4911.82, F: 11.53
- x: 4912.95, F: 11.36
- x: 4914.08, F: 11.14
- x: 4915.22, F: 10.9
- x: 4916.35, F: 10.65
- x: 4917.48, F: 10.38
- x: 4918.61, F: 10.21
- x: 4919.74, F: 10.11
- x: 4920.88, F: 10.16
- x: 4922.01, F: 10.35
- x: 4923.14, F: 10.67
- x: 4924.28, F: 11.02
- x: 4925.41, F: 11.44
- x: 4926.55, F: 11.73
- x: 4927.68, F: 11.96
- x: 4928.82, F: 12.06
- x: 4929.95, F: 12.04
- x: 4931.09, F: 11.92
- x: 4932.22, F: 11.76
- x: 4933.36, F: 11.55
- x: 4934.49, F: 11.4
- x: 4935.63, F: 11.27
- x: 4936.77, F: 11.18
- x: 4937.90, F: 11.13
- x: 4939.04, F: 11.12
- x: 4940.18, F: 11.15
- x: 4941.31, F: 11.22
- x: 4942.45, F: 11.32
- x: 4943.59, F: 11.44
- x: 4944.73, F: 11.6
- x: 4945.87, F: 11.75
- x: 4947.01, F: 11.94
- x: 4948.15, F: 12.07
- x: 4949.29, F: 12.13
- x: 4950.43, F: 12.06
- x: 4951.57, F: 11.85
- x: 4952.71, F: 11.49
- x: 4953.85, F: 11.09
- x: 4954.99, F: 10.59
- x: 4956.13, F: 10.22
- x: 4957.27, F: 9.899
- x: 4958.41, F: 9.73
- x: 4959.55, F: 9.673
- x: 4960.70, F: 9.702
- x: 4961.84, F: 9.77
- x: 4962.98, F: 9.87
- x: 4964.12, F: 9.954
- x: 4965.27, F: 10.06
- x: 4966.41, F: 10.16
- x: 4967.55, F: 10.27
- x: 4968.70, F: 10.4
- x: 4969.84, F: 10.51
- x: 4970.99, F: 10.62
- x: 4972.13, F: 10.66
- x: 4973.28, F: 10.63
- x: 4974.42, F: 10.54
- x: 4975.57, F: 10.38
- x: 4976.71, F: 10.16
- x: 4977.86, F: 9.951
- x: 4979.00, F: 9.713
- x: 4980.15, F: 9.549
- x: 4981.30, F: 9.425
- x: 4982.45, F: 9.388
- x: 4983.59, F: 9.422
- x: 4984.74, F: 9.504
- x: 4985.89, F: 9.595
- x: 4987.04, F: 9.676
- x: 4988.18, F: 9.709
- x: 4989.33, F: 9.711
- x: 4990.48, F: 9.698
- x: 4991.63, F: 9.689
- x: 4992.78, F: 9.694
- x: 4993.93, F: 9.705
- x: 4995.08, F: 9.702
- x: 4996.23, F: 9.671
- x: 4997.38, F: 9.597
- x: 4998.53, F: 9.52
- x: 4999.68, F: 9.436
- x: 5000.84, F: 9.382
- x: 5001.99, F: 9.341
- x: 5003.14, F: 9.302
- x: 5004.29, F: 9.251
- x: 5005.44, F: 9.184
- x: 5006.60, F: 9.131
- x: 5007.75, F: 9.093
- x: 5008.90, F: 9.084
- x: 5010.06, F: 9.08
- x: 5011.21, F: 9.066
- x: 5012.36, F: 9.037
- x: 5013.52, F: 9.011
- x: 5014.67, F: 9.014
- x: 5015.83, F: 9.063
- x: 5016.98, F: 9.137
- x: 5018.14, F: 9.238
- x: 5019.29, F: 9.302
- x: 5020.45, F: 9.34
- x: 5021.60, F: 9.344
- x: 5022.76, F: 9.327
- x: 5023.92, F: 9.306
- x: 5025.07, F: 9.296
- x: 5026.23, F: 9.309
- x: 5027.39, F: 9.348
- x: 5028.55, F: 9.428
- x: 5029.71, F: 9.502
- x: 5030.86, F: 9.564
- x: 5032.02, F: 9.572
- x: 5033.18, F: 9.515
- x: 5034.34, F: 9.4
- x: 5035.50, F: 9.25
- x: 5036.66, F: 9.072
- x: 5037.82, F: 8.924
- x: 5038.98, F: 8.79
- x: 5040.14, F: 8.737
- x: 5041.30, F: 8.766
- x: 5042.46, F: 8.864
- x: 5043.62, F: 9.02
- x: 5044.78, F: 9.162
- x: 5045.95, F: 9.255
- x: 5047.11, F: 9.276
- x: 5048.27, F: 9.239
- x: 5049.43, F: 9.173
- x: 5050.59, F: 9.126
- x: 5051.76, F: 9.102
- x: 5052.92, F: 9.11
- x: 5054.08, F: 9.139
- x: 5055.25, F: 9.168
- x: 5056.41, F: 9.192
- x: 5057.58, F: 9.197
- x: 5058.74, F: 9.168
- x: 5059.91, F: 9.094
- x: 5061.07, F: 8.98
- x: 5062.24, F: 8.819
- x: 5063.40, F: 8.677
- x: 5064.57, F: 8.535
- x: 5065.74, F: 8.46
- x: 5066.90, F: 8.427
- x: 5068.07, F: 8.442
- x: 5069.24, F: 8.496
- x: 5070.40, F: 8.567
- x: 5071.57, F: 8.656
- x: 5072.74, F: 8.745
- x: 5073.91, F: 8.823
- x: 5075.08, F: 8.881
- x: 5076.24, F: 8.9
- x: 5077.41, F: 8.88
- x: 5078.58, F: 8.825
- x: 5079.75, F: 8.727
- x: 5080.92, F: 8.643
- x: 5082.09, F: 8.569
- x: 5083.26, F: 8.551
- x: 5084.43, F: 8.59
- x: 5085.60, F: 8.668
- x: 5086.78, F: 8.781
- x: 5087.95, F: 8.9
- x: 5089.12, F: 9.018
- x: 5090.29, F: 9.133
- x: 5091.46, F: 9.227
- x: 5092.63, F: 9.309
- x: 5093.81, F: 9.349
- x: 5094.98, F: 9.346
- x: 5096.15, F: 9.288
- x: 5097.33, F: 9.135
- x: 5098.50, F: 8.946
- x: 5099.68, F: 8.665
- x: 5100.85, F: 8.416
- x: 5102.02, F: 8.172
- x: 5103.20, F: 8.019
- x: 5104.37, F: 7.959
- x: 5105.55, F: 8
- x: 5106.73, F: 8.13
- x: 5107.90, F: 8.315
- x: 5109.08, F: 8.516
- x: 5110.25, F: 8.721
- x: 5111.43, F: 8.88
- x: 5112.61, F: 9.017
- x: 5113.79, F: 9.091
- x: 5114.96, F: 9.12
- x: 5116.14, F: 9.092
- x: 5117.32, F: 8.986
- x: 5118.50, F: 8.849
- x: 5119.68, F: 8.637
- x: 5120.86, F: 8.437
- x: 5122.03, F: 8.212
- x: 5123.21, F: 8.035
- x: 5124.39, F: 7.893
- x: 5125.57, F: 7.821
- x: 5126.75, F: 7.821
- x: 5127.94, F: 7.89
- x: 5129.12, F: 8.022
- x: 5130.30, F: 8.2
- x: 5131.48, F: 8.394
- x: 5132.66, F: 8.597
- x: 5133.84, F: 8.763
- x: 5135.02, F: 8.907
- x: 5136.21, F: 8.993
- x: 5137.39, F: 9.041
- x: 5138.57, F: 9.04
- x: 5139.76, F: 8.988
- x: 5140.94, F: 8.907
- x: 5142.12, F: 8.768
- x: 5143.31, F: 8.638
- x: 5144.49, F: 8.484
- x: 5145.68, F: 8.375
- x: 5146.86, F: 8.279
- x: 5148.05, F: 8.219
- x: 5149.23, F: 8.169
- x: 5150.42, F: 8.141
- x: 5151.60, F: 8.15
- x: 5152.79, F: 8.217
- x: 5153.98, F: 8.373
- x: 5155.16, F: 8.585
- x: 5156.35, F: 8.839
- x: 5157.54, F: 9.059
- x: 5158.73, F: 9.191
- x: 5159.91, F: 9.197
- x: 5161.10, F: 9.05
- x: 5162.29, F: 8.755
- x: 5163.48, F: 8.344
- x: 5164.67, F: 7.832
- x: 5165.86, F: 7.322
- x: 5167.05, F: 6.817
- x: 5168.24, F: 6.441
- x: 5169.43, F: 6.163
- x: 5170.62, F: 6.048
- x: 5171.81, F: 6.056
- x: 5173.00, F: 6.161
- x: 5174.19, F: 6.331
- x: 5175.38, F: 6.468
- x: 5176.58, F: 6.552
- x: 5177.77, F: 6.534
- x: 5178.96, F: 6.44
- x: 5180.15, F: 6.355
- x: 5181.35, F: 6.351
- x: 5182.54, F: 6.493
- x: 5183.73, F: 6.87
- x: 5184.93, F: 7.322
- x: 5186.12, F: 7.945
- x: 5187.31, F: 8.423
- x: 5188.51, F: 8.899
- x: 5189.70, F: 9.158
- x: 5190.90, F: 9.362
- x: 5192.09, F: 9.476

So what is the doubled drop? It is -1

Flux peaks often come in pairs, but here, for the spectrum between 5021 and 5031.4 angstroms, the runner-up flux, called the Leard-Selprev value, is 9.502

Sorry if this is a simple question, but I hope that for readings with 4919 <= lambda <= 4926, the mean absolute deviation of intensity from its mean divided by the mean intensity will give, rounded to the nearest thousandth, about 0.039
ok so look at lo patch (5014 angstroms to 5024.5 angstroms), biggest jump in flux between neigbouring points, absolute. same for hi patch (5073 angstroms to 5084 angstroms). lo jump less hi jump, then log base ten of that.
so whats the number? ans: -2.5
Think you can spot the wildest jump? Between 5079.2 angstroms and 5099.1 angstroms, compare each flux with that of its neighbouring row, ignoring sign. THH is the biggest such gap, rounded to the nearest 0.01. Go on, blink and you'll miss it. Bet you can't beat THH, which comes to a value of 0.19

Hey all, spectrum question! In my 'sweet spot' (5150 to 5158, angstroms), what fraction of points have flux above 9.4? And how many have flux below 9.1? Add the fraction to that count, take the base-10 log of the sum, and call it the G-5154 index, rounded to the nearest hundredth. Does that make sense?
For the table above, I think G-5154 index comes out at 0.85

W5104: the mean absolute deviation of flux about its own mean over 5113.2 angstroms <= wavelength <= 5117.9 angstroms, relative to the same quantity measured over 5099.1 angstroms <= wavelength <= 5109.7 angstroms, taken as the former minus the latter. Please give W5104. -0.17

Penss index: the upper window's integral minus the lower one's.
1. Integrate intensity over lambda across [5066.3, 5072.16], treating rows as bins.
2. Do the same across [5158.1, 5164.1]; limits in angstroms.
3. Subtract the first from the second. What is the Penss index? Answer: 3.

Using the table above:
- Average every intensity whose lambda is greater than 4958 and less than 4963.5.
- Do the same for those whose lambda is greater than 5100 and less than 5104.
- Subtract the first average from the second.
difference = -1.5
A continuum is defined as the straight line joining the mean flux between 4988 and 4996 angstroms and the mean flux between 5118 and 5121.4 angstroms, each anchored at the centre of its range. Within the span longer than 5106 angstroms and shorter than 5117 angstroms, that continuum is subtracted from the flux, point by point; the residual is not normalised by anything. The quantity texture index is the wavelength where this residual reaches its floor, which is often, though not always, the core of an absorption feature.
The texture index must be 5106.73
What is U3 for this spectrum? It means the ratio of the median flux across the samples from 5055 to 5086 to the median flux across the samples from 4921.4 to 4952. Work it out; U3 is 0.76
